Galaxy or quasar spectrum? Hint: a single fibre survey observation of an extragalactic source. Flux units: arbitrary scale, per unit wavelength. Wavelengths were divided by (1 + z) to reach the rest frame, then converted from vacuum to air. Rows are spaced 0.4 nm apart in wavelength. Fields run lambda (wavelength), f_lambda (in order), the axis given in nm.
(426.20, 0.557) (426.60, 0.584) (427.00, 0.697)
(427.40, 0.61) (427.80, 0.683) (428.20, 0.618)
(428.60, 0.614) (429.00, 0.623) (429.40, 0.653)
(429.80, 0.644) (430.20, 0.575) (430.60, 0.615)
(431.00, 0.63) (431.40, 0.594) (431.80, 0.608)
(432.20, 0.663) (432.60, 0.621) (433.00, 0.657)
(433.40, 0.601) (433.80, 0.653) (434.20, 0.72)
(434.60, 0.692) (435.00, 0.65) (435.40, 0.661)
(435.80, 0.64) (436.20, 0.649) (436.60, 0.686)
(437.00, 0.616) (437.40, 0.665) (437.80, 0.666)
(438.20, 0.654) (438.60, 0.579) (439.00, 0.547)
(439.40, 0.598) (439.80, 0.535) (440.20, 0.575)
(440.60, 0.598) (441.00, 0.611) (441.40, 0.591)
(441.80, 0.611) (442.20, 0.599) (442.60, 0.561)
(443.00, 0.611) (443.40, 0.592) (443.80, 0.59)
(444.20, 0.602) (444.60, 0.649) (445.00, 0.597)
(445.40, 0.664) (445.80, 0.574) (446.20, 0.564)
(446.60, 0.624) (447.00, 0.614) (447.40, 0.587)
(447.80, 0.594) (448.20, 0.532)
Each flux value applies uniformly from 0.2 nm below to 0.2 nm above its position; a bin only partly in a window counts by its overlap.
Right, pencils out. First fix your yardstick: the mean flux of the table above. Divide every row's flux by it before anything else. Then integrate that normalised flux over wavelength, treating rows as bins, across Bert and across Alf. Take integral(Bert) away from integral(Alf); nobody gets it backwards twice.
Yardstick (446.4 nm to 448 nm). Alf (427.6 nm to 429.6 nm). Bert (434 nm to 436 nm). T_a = -0.11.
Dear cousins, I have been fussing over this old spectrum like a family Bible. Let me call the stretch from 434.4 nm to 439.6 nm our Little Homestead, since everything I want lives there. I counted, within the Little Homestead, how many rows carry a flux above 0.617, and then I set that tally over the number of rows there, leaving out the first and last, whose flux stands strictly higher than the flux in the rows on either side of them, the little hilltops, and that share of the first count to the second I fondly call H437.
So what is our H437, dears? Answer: 3.0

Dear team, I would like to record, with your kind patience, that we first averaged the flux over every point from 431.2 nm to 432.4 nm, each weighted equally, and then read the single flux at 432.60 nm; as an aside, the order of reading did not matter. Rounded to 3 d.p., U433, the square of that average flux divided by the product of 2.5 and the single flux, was 0.249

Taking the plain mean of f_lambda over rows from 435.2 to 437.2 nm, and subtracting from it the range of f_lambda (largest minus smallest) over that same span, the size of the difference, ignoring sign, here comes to 0.58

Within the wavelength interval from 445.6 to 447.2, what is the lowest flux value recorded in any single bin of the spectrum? 0.564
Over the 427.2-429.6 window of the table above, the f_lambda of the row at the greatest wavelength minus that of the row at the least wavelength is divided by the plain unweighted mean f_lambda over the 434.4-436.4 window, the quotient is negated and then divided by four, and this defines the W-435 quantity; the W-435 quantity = -0.016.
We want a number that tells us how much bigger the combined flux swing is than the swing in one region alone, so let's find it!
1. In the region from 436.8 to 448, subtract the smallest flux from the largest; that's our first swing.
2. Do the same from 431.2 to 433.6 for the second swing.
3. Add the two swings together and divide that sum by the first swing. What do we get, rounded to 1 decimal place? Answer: 1.5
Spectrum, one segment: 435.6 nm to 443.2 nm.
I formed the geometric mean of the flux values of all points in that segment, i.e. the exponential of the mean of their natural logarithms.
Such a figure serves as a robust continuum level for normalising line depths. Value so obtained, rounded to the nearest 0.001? 0.609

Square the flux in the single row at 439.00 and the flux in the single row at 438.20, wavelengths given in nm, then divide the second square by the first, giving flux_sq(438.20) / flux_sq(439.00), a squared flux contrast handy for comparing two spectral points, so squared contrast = 1.4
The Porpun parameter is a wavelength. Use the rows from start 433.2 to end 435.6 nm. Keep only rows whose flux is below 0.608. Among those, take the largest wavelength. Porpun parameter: 433.40 nm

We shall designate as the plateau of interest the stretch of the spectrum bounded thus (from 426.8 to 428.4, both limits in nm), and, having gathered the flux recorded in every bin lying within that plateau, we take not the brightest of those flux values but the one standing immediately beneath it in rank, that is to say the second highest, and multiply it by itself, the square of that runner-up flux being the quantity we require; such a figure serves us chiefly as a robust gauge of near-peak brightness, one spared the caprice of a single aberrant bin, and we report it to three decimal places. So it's 0.466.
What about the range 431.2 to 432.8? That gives 0.386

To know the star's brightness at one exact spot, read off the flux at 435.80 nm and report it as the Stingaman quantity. 0.64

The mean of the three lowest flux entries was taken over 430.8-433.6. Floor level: 0.60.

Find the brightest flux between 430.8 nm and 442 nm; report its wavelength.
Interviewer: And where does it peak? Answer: 434.20 nm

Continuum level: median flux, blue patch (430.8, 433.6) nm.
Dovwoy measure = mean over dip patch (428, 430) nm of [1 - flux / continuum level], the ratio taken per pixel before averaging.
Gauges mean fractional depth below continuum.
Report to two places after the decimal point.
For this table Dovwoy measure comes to -0.02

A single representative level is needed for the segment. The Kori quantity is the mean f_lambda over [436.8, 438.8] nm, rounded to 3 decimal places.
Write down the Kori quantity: 0.636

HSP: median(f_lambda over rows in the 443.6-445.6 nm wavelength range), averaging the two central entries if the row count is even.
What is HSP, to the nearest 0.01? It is 0.60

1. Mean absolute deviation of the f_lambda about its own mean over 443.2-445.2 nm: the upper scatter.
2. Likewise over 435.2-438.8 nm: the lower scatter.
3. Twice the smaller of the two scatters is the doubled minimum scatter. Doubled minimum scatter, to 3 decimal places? 0.034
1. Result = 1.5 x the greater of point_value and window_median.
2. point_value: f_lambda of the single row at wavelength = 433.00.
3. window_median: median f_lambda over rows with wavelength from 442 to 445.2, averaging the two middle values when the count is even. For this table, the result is 0.99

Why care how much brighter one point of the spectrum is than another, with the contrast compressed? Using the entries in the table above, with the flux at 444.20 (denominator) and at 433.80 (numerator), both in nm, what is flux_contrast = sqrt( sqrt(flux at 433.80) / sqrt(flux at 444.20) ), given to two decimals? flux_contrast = 1.02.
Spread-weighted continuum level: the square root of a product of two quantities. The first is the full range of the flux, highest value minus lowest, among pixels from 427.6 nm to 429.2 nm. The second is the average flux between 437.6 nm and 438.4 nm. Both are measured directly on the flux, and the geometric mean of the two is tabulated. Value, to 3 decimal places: 0.213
